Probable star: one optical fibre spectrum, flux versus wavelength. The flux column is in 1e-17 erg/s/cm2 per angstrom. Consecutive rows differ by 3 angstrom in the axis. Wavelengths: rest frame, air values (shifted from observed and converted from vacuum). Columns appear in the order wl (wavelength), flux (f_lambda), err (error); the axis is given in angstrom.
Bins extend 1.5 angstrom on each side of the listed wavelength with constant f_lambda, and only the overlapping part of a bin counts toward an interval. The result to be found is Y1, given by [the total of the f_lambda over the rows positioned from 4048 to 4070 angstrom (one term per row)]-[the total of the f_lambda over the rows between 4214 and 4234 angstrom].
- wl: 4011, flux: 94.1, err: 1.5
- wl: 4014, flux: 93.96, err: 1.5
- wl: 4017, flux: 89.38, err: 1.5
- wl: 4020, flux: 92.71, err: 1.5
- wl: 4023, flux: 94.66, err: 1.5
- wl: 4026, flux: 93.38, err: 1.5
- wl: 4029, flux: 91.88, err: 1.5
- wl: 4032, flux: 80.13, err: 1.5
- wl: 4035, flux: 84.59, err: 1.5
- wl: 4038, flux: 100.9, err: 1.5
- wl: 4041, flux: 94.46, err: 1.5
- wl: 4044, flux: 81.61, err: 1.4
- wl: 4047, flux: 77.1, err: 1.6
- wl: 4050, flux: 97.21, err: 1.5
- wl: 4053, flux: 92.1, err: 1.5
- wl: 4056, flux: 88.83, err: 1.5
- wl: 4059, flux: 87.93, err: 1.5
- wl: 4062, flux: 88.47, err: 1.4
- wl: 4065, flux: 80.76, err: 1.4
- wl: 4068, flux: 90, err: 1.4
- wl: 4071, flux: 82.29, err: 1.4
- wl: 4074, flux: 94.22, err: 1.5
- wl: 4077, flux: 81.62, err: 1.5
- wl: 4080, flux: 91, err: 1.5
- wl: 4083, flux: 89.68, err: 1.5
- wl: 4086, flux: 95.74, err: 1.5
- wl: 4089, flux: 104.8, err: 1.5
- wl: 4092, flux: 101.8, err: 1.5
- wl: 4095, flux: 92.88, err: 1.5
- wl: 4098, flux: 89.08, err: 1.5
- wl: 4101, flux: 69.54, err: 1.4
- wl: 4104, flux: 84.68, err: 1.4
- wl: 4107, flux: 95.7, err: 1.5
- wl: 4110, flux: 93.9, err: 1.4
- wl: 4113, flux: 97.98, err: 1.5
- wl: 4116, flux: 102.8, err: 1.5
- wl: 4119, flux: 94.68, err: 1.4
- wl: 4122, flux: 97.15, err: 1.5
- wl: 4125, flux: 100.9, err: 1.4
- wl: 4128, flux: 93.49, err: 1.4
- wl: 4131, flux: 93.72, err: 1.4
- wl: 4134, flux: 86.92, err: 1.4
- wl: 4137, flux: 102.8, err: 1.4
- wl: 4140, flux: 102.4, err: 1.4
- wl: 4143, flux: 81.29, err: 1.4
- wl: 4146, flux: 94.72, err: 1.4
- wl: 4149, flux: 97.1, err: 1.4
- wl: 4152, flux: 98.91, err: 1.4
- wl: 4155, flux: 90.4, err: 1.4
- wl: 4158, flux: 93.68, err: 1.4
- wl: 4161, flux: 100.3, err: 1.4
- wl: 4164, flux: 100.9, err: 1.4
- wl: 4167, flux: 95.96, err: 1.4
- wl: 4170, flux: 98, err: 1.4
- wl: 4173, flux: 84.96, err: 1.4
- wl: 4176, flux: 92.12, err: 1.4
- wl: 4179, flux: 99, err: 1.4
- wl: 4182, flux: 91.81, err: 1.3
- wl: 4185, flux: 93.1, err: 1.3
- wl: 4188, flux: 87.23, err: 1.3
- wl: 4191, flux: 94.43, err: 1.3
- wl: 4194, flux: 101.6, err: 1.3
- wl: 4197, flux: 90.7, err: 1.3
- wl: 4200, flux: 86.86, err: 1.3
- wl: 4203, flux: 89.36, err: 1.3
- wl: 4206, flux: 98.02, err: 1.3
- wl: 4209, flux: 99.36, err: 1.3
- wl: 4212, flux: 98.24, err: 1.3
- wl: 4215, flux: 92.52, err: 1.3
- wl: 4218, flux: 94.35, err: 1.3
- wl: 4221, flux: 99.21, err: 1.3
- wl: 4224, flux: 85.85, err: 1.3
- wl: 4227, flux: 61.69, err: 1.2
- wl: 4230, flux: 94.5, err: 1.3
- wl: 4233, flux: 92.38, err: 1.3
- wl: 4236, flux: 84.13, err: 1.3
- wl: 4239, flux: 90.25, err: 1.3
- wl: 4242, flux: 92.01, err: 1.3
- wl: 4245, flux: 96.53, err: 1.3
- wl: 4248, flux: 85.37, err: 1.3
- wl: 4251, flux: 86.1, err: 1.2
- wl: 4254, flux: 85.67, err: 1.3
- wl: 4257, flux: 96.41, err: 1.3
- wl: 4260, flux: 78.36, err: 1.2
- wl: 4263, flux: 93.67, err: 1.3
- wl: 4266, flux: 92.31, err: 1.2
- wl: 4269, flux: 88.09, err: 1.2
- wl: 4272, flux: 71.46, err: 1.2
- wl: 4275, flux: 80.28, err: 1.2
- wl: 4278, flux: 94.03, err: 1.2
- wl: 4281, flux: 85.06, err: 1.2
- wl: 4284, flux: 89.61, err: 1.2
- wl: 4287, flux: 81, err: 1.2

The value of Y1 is 5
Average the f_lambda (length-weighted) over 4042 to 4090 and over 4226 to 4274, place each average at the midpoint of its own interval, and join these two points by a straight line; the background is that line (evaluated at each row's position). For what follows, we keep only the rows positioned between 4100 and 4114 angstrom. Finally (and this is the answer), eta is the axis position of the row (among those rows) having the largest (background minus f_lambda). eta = 4101 angstrom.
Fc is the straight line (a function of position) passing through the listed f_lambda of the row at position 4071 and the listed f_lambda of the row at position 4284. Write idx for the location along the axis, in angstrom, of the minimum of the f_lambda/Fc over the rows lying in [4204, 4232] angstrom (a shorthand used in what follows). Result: 4227 angstrom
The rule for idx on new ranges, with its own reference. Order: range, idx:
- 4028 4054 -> 4047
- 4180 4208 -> 4200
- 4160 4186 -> 4173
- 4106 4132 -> 4128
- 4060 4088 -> 4065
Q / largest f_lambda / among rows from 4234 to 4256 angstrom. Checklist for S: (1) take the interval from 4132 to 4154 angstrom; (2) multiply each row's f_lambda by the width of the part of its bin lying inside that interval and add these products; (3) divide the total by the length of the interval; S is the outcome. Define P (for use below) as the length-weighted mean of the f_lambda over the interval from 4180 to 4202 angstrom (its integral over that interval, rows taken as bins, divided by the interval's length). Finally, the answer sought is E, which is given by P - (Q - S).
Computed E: 91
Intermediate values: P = 92.3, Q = 96.53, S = 94.7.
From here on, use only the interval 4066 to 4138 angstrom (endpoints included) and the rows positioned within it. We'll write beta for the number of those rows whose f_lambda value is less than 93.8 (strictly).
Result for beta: 12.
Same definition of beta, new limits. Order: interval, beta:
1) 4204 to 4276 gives 16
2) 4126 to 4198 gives 12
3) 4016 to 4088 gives 18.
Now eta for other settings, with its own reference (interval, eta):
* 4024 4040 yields 4032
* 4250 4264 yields 4260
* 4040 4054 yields 4047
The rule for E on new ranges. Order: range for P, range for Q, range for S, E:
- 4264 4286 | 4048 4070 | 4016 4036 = 78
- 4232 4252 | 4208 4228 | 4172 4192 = 82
